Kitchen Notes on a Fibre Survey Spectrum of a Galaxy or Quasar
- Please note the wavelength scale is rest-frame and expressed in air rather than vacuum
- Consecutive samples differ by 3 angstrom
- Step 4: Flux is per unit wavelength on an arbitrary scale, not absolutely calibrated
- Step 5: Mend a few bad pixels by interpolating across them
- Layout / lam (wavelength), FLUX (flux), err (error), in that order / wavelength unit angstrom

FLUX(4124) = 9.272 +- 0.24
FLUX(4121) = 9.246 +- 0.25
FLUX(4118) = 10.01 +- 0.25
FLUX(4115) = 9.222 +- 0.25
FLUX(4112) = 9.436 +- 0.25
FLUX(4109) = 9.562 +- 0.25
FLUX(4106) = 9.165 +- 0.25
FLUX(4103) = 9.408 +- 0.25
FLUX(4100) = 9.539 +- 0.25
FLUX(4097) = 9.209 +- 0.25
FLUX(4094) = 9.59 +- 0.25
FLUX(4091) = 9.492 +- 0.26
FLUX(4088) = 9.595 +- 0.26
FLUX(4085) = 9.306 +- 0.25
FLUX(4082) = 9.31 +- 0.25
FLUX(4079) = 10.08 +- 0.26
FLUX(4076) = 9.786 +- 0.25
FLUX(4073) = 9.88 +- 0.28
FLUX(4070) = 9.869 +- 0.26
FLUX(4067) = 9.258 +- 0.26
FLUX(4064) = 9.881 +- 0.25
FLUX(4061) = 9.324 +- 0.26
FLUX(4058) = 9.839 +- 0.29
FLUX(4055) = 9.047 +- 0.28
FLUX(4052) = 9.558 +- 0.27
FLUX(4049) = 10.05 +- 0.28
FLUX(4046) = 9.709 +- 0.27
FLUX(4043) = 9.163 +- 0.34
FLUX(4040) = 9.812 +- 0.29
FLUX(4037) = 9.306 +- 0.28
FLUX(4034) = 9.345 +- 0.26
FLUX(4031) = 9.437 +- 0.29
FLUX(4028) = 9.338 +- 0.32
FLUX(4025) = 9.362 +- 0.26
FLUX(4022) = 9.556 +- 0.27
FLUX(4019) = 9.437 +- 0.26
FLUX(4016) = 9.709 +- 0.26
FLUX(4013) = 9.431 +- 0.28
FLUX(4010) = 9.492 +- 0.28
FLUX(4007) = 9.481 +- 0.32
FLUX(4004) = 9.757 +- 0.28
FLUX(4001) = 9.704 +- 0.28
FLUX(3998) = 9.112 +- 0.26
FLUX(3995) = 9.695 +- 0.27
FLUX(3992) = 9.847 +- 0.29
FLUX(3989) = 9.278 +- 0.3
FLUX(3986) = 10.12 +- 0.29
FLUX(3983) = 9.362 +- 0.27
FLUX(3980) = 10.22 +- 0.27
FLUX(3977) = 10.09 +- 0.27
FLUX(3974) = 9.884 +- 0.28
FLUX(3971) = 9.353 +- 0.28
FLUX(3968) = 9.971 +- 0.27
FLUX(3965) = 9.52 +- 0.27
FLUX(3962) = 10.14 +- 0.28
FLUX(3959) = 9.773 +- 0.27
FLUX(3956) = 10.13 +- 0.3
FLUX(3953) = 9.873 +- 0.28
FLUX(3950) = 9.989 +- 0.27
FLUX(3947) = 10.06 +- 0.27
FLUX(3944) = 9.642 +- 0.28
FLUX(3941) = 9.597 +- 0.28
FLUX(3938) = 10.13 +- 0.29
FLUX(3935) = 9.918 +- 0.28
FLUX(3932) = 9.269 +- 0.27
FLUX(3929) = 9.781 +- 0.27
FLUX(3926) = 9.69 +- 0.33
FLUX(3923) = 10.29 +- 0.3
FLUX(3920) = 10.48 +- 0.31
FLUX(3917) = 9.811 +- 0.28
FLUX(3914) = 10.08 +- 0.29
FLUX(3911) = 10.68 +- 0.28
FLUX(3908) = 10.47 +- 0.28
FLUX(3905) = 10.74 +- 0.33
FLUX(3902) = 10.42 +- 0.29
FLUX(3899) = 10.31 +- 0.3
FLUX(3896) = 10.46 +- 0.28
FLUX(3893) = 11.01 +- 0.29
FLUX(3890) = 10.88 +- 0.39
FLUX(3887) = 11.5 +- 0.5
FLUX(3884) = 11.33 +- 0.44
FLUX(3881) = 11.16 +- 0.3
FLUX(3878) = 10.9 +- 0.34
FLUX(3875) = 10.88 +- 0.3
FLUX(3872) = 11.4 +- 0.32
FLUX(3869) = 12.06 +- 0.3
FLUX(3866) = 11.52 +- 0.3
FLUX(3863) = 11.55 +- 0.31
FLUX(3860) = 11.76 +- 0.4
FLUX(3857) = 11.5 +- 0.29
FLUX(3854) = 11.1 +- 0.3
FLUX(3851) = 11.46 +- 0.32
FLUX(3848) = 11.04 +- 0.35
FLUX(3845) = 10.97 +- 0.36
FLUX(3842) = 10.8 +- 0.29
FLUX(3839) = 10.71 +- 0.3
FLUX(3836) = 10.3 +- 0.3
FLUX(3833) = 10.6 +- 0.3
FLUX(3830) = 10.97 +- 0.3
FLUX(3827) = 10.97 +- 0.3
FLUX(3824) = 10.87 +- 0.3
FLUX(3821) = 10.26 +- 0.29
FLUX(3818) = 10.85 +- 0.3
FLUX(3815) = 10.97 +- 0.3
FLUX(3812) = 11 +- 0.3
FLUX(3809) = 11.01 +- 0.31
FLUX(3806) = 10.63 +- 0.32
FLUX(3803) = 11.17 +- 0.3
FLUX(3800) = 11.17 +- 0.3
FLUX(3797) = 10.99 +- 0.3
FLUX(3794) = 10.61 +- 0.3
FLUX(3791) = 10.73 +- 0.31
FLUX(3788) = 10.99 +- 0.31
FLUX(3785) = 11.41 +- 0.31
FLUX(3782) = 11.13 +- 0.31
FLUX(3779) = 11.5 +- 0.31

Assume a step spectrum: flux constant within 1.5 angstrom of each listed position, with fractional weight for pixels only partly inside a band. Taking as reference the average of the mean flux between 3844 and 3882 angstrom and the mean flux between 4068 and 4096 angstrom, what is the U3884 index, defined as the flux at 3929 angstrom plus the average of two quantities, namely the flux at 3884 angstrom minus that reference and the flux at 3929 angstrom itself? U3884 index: 15.1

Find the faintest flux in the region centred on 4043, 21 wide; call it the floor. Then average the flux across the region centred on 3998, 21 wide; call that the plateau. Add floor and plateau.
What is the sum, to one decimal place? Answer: 18.7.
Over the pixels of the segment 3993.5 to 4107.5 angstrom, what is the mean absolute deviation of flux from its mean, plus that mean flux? 9.7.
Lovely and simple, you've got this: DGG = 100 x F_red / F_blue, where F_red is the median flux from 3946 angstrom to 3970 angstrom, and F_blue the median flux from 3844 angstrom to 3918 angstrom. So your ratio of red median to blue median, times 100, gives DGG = 91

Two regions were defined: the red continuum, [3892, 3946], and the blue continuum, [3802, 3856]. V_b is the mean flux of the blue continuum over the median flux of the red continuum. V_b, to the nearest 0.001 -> 1.065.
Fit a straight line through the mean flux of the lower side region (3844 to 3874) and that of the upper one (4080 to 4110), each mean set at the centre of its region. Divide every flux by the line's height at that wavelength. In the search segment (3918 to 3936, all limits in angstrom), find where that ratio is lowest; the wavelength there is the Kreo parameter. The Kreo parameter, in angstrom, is 3932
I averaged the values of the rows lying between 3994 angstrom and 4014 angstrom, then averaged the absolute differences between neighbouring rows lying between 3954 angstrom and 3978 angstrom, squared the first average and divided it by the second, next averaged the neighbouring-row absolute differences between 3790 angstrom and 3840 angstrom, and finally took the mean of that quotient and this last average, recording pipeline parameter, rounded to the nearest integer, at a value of 101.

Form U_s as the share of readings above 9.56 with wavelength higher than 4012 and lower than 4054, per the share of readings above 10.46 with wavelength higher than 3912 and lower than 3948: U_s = 3.4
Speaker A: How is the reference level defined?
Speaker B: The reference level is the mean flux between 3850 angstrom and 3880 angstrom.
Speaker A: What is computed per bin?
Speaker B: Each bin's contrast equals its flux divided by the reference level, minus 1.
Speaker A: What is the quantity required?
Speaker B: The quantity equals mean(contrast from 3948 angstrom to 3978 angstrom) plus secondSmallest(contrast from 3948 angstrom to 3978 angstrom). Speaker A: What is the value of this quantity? -0.30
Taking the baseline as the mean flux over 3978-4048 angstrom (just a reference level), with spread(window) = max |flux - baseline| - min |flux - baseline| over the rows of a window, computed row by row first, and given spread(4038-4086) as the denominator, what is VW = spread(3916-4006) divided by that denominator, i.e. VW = 1.7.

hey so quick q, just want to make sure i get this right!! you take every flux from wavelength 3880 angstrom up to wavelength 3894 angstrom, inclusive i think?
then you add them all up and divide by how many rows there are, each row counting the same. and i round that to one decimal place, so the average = 11.2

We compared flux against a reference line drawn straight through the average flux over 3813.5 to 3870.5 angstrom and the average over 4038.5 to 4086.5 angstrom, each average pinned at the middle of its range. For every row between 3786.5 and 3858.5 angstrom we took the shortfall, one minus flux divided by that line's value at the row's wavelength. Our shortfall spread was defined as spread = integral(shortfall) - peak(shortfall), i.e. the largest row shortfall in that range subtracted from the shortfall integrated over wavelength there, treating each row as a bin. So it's 1.8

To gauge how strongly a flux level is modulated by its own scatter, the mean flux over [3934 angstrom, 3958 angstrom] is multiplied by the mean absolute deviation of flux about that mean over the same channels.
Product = 1.6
